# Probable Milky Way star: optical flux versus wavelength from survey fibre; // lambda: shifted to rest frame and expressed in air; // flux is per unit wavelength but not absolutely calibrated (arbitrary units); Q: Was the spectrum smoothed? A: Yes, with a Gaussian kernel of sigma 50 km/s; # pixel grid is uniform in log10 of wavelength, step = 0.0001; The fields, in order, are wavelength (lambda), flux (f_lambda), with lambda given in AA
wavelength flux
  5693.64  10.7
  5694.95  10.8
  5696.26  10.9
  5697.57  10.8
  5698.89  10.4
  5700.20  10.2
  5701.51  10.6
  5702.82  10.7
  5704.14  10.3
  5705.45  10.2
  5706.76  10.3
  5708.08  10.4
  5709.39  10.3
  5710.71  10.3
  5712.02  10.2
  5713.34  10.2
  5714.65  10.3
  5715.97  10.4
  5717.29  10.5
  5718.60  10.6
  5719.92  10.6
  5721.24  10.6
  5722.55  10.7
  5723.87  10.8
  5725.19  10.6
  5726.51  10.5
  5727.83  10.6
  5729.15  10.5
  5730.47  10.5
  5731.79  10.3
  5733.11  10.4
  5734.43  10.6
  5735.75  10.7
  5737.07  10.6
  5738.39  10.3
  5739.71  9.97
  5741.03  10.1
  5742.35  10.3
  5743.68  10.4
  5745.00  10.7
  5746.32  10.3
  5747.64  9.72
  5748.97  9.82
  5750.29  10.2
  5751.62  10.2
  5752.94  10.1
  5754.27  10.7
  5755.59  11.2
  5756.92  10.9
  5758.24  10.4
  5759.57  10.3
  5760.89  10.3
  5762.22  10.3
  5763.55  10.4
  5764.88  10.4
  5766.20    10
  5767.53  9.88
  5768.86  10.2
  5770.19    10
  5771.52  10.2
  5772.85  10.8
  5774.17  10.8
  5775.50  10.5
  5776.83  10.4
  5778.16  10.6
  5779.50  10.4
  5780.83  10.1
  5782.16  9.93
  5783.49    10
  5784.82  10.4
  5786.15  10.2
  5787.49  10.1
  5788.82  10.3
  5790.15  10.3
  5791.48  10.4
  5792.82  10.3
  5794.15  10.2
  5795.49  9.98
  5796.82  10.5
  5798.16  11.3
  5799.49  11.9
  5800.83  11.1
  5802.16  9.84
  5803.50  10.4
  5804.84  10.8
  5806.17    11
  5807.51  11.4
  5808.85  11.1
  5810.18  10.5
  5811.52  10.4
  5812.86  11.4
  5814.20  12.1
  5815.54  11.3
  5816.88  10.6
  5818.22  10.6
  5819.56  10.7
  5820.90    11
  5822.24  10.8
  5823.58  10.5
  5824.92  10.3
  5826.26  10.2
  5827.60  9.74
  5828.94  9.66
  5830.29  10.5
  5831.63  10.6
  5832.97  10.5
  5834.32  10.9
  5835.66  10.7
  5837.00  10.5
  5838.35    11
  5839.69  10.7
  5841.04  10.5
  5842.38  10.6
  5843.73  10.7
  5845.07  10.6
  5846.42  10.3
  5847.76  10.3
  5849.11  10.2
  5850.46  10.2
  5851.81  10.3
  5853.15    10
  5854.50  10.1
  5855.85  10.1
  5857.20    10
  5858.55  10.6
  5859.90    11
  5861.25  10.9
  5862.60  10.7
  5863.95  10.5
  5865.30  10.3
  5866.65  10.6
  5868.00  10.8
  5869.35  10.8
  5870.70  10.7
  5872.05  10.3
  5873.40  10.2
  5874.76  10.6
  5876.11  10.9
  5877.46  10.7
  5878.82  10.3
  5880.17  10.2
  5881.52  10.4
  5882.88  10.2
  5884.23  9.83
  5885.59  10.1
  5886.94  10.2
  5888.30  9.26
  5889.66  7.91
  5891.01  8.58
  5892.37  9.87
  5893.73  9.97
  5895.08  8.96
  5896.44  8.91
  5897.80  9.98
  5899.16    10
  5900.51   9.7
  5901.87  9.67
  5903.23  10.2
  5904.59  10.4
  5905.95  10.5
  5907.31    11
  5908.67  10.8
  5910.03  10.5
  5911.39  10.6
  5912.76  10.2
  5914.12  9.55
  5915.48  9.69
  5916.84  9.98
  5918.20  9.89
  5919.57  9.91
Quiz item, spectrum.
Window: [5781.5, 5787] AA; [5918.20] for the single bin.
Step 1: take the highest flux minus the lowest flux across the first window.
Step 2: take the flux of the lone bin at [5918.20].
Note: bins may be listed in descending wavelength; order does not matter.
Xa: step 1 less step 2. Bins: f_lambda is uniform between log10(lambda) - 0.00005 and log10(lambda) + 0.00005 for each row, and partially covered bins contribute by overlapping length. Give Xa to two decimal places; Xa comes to -9.42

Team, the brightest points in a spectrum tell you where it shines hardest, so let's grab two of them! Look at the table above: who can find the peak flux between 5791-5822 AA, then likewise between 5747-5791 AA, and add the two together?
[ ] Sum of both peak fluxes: 23.3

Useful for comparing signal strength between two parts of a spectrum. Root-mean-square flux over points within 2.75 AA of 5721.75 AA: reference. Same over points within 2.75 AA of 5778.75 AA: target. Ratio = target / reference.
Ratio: 0.97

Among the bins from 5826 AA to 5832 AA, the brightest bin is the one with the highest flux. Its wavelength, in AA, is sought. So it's 5831.63 AA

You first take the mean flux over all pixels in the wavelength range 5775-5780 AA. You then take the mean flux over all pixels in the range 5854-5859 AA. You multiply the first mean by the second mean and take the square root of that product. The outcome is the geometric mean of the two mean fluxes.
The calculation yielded 10.3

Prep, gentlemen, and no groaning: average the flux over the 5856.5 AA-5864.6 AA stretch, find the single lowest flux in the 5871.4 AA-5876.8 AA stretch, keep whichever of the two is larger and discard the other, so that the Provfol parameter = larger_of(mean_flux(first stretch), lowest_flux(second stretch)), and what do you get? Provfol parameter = 10.6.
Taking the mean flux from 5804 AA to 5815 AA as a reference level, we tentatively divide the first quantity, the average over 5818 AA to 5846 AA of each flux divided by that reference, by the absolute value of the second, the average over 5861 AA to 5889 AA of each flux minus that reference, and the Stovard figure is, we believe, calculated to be 1.4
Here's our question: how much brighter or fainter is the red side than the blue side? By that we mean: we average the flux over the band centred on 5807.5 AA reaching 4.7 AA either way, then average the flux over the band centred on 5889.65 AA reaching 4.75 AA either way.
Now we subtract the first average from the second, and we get -1.4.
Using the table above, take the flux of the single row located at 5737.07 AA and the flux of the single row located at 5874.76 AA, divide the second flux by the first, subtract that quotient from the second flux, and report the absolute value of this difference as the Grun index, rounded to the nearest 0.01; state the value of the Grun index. 9.60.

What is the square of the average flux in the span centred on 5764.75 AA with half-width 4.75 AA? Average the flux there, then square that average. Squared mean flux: 104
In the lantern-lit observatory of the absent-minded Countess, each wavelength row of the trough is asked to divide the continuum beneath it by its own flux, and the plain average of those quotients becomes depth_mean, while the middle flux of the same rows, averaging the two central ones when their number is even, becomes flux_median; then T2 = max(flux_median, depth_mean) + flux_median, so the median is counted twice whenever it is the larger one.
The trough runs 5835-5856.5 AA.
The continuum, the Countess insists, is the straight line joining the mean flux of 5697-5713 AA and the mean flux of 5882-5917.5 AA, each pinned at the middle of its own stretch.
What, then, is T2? 20.8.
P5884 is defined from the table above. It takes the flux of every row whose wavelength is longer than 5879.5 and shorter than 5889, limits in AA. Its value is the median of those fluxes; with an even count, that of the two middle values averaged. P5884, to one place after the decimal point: 10.2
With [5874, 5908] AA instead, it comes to 10.1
